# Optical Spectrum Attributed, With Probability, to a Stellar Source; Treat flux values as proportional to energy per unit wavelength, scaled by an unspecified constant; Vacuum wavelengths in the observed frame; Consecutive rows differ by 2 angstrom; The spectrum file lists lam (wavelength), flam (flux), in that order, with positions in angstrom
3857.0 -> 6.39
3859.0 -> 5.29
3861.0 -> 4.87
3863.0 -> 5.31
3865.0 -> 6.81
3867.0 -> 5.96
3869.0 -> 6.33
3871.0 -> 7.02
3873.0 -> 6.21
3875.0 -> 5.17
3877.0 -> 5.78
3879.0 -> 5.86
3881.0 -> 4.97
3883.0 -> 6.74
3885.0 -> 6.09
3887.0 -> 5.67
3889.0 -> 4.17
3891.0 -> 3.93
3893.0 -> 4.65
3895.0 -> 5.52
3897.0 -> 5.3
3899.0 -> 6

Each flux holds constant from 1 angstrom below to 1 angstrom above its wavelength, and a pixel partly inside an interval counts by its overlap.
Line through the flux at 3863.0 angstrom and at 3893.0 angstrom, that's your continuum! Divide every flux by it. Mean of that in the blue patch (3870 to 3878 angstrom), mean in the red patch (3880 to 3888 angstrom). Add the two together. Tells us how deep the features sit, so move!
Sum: 2.40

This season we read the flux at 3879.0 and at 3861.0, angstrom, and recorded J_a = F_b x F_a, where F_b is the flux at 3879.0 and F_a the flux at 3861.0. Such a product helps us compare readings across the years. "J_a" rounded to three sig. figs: 28.5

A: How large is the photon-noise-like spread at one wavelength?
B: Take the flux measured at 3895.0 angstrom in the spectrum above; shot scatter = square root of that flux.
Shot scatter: 2.35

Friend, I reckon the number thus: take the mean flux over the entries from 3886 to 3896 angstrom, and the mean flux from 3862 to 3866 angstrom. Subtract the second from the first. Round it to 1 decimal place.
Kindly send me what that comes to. -1.3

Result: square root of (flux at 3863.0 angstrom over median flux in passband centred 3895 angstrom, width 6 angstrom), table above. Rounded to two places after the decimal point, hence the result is 1.00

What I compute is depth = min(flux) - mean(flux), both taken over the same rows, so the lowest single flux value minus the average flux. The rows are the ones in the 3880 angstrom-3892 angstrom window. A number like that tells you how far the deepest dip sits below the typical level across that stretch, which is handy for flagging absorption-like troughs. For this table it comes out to -1.33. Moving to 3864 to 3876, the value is -1.08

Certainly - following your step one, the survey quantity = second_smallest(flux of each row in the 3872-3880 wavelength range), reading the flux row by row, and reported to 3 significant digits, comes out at 5.78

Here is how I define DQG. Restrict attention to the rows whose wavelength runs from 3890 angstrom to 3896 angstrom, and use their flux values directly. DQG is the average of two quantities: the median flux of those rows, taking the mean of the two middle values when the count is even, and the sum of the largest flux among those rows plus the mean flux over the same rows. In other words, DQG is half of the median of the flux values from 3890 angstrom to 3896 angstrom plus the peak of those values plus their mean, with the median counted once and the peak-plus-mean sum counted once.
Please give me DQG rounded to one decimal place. 7.4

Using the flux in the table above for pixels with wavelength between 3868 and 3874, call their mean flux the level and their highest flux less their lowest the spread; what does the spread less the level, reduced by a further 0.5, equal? -6.2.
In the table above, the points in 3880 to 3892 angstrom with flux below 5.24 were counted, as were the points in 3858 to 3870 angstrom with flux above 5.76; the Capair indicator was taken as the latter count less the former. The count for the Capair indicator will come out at 0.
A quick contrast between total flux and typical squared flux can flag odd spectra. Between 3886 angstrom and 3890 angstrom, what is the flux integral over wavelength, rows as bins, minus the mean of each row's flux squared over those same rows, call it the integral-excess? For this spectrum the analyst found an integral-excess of -5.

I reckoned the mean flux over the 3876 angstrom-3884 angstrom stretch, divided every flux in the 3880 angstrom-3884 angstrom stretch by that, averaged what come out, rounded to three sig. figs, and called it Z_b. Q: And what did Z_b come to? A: 1.00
